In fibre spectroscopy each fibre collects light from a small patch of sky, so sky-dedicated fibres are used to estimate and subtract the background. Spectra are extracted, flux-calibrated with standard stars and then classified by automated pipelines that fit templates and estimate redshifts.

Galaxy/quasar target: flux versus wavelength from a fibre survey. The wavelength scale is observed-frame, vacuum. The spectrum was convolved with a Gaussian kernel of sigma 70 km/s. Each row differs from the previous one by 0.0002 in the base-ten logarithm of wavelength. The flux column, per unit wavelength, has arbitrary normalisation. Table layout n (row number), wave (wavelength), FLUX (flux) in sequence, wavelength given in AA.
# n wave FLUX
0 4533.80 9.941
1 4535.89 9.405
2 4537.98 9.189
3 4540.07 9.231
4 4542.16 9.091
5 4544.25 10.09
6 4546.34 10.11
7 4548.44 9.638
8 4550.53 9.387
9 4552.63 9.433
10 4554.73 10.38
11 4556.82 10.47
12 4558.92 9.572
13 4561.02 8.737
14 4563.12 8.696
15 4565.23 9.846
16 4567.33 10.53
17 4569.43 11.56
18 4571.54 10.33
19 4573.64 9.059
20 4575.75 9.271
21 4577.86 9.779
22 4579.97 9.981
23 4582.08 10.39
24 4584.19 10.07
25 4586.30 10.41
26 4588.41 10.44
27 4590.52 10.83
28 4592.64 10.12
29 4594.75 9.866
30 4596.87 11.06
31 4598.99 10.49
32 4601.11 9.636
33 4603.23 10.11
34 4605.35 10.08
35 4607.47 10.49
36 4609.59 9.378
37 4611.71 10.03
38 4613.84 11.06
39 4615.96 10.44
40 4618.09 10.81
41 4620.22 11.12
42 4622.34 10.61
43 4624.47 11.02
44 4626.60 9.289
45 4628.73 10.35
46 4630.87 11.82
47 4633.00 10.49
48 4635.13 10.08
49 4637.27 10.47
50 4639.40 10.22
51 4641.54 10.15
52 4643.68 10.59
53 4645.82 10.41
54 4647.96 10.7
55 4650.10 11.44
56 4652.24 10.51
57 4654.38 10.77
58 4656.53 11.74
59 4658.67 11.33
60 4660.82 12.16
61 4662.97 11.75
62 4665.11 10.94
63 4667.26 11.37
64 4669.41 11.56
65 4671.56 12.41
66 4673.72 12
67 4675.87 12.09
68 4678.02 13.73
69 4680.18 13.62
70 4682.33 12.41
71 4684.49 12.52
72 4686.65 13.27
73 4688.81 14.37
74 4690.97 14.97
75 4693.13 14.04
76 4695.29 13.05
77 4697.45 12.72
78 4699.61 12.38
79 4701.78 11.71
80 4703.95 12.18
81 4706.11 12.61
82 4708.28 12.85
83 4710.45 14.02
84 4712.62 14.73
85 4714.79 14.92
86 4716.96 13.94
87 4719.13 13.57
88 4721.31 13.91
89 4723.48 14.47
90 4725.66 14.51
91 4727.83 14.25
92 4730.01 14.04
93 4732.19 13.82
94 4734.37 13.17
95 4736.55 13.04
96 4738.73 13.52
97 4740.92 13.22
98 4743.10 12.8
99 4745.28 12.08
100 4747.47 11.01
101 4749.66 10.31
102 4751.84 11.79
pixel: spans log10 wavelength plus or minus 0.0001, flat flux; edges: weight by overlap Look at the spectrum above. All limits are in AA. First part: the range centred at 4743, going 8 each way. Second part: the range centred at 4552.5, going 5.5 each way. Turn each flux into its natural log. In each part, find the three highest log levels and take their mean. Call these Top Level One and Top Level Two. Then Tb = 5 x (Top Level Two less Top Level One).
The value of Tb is -1.3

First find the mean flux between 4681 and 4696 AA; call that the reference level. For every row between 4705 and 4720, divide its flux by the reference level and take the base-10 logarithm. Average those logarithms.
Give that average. 0.01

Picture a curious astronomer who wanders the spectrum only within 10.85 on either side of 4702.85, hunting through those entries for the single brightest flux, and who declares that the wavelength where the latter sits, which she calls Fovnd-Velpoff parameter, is 4712.62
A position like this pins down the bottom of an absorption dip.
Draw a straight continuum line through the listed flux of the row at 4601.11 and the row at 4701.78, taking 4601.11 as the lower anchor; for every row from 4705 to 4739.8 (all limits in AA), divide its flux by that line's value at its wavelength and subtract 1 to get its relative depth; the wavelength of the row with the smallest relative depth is 4736.55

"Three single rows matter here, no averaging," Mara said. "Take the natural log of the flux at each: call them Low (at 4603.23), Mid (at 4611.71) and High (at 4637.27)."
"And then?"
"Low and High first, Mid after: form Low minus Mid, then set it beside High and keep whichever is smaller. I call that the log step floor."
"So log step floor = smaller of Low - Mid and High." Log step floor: 0.01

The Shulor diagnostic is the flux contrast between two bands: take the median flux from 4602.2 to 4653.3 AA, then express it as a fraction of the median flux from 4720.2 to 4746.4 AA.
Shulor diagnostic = 0.767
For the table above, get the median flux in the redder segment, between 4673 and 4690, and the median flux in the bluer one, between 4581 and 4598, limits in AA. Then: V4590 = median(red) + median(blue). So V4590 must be 23.3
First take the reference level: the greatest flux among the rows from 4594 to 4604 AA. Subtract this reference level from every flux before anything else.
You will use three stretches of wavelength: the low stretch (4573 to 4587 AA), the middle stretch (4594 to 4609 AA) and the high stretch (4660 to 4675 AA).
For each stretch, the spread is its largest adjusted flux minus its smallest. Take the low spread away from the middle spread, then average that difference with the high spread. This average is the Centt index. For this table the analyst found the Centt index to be 0.77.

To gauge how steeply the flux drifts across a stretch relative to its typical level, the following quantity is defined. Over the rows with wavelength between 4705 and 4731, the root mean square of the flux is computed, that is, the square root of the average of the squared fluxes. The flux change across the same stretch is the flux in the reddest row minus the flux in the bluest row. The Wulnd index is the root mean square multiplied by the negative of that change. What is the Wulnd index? -20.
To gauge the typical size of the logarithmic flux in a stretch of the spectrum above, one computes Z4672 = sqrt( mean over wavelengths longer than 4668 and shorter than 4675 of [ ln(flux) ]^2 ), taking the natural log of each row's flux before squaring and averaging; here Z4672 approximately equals 2.48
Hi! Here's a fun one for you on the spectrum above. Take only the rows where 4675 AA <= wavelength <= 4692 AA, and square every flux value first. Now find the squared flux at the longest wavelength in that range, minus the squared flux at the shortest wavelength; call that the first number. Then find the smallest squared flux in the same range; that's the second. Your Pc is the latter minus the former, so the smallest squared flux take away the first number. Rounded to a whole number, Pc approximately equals 68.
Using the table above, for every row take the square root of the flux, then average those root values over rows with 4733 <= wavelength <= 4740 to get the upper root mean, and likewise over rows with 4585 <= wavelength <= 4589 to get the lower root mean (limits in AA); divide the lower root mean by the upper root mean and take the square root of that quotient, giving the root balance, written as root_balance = 0.94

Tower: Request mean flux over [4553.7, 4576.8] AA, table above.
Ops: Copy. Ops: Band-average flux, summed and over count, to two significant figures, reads 9.9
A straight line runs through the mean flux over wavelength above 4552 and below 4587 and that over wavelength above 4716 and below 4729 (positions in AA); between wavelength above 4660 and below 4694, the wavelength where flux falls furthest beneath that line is 4665.11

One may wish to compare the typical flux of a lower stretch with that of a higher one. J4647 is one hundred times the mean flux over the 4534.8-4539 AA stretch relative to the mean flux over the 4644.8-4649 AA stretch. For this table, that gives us 88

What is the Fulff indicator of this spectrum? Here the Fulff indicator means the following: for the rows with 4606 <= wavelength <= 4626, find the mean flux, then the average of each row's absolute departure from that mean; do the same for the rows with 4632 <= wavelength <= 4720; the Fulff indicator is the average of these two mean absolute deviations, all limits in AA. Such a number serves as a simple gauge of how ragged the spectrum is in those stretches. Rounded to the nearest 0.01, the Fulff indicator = 0.79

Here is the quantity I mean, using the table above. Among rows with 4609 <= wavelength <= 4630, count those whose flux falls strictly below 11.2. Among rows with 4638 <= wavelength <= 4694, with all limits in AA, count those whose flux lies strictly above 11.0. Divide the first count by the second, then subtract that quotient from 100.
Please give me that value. 99.4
